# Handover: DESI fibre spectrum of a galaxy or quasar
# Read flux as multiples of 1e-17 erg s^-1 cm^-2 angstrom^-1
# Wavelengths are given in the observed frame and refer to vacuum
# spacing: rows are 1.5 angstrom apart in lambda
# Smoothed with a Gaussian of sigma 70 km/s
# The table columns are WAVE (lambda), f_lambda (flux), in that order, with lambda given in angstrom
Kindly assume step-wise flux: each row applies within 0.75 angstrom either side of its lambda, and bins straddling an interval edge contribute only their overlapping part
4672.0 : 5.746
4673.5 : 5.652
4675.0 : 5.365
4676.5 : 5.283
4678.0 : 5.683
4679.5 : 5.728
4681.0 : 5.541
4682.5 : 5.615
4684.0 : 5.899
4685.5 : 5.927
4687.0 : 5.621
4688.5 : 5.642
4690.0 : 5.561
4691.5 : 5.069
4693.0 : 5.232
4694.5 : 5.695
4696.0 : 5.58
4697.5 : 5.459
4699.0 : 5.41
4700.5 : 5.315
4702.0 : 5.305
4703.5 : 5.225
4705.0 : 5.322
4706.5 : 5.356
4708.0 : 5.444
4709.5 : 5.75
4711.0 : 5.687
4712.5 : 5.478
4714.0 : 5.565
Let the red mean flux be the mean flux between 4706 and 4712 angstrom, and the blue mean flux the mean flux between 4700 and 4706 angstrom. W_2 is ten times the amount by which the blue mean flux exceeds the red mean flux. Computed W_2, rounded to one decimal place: -2.7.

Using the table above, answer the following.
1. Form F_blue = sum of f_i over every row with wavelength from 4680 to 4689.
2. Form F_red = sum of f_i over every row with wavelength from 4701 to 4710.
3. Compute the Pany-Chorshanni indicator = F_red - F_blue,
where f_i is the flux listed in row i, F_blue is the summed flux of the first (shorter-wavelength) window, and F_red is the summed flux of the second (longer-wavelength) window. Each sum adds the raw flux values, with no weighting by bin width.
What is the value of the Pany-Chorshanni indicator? -1.8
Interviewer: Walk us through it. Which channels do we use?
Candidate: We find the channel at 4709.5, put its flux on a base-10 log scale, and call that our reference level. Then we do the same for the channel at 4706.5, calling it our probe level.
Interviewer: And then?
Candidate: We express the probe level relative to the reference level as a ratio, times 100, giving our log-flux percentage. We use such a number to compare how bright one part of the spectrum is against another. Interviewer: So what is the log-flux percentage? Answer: 96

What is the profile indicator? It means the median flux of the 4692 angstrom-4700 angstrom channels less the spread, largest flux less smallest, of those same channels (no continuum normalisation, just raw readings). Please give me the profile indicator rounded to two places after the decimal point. 5.00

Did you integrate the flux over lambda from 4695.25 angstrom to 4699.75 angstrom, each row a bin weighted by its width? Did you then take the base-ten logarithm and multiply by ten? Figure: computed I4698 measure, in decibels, 13.92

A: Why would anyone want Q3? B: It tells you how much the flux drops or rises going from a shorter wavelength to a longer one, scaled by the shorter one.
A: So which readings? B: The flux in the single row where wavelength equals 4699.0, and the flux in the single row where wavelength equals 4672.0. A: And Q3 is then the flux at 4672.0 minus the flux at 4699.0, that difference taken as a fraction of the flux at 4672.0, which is 0.06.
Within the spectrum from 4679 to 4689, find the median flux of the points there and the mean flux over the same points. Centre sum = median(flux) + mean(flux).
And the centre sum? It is 11.35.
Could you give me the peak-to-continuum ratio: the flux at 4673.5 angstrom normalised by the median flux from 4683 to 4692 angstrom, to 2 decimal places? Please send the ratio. 1.00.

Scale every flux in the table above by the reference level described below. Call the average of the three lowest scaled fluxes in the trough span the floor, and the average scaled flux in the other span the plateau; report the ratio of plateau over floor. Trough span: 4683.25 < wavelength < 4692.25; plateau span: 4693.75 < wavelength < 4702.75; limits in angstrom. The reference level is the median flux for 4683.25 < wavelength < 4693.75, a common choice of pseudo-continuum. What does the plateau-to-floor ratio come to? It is 1.01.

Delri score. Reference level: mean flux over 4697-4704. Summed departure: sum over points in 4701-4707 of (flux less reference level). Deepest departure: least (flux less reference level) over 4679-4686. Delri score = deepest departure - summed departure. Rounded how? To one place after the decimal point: 0.4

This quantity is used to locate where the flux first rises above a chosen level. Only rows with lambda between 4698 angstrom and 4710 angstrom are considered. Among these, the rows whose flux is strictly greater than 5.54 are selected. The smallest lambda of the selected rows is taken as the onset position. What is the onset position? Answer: 4709.5 angstrom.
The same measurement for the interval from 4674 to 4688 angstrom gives 4678.0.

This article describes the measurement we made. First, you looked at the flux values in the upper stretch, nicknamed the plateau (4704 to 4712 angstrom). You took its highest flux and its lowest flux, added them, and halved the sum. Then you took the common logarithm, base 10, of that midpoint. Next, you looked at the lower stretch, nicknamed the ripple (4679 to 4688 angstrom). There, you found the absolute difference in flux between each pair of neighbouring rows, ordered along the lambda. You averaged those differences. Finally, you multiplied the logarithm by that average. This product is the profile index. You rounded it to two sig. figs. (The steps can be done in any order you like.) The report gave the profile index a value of 0.13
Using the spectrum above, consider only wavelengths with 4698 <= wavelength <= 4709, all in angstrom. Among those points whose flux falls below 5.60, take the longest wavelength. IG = 4708.0 angstrom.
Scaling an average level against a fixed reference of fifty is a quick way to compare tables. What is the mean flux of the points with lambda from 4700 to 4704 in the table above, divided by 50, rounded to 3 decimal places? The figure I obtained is 0.106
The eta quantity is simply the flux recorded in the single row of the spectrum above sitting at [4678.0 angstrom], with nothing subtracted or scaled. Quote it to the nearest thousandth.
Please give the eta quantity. 5.683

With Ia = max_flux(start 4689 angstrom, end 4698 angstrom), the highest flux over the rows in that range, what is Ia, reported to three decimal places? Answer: 5.695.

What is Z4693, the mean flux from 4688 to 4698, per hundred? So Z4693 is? 0.0546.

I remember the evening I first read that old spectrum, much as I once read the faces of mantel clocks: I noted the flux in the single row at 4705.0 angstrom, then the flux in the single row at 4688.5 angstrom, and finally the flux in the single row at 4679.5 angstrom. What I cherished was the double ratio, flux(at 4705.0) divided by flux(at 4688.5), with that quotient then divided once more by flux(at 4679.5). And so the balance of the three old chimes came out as 0.165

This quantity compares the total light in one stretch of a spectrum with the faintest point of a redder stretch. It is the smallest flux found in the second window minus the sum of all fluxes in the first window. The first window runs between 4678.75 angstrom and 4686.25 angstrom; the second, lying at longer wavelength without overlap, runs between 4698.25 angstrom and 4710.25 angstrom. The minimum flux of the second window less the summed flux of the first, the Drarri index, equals -23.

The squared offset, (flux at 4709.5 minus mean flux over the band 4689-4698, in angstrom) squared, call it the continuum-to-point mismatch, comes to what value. 0.10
